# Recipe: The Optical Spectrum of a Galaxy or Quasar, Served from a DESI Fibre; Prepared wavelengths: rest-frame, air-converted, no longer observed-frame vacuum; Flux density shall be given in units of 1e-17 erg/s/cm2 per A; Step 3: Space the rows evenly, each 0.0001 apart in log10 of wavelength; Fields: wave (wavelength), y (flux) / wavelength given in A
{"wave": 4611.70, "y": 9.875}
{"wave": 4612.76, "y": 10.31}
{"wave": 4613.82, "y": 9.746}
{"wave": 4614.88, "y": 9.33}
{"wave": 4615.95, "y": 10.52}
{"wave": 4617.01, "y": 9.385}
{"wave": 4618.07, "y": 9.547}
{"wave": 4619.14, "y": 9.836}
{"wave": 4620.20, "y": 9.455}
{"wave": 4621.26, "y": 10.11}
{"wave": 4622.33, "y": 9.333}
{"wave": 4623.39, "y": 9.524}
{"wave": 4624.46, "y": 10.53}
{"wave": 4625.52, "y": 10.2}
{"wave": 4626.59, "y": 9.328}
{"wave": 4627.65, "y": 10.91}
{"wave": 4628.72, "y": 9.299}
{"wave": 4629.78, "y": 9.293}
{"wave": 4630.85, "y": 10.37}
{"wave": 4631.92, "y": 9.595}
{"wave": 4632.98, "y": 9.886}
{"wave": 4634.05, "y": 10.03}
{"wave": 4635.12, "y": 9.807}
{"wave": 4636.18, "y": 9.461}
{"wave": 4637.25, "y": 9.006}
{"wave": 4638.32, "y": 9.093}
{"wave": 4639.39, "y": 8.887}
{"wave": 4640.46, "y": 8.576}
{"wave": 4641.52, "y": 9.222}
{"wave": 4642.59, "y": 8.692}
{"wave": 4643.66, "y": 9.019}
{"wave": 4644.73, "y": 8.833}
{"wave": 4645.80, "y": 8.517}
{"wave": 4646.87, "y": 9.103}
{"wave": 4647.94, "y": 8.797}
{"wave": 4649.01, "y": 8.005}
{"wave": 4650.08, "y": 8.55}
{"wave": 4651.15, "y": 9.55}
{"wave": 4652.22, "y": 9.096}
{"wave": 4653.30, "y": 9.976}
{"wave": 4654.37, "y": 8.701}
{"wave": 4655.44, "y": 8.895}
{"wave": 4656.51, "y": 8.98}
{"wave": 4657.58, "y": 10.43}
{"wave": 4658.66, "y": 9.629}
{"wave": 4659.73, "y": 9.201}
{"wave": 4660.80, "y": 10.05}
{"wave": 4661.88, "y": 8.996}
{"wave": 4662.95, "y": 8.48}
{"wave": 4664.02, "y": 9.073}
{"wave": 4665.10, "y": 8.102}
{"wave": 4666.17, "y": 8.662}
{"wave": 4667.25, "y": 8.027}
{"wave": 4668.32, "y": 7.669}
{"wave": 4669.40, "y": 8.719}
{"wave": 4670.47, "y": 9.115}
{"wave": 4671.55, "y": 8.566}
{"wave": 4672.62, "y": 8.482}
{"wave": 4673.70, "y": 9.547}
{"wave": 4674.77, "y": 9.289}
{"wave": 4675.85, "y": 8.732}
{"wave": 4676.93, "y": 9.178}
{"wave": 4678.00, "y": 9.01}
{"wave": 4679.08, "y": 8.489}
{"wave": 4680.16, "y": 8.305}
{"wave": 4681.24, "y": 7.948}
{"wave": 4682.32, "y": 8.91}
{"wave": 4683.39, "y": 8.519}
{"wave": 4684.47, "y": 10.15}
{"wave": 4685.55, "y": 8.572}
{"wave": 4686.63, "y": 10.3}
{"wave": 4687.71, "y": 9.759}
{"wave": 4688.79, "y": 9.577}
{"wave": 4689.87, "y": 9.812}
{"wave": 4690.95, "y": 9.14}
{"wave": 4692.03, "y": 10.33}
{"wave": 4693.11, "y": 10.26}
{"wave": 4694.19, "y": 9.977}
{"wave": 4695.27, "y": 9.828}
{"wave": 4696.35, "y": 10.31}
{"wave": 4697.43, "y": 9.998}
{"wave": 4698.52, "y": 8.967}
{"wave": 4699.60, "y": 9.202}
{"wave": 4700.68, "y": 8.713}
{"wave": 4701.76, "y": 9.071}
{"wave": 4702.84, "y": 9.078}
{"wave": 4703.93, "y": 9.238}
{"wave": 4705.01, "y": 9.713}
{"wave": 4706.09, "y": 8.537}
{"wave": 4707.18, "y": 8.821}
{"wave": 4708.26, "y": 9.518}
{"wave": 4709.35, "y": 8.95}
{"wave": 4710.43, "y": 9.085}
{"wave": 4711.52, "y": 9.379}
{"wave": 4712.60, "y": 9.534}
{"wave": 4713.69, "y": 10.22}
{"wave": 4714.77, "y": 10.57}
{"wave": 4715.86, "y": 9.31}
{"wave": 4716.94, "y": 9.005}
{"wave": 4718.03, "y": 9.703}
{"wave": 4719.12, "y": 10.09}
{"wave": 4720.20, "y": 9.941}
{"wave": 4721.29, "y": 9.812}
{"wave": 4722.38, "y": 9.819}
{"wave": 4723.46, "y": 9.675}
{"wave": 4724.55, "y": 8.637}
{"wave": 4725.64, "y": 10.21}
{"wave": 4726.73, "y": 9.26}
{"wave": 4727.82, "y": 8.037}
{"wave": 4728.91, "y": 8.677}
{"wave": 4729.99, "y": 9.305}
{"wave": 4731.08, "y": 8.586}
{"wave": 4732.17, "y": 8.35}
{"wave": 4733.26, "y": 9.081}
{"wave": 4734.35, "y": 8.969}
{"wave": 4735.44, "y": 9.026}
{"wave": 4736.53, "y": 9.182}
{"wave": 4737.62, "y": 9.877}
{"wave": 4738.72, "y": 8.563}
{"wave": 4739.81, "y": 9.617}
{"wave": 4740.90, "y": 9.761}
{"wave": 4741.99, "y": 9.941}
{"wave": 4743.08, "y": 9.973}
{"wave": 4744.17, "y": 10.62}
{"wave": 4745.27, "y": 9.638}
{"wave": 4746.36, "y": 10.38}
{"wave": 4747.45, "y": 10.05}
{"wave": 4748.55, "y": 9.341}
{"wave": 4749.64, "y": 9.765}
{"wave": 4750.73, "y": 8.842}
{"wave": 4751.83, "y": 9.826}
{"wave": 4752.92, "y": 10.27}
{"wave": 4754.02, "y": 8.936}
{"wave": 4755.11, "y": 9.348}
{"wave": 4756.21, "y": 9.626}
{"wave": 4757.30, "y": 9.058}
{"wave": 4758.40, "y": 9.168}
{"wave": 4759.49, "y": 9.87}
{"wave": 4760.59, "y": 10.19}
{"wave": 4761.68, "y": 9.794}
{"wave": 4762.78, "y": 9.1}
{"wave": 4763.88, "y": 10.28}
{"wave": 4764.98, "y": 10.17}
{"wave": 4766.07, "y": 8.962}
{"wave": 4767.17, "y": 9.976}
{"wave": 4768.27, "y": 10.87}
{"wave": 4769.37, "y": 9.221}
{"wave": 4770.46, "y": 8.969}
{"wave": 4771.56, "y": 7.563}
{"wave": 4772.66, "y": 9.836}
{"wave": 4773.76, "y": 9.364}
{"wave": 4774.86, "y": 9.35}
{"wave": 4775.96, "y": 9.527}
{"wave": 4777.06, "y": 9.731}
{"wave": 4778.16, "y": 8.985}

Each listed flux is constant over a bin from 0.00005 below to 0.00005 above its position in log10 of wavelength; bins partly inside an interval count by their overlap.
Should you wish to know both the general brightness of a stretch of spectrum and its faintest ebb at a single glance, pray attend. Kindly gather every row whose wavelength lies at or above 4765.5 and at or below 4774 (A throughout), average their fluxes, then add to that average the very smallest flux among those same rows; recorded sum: 16.9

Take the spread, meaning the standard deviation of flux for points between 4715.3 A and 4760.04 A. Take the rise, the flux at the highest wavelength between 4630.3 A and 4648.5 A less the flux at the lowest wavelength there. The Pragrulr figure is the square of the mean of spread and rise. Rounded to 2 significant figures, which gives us 0.24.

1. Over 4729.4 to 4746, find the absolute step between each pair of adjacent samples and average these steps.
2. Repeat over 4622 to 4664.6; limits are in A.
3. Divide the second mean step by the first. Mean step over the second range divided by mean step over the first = 1.19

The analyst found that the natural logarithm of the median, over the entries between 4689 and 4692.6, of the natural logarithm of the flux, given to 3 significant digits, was 0.826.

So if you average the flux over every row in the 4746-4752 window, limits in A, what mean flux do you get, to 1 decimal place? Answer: 9.7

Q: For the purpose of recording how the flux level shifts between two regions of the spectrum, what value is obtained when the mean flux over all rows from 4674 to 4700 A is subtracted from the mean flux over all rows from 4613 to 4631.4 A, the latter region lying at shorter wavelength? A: 0.45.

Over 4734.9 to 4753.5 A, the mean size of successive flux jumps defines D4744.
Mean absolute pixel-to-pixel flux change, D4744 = 0.610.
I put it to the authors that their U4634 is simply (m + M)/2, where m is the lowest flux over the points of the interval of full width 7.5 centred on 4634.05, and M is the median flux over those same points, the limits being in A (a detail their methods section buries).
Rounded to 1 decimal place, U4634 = 9.4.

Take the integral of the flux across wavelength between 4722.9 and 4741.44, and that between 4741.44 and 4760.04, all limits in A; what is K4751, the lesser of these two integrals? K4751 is 169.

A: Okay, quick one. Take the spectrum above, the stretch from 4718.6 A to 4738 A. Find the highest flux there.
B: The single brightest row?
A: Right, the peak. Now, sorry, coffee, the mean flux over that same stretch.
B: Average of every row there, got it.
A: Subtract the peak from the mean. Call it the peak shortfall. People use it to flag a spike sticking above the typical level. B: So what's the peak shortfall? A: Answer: -0.96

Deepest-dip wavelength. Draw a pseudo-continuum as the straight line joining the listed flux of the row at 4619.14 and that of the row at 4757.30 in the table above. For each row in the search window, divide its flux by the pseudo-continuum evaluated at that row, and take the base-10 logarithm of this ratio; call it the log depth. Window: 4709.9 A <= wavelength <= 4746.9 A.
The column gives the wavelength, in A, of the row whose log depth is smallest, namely 4727.82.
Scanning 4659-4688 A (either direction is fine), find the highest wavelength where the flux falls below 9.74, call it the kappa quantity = 4685.55 A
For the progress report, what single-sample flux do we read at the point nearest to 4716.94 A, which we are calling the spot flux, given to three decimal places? 9.005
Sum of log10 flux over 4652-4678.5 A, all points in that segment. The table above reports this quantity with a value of 23.8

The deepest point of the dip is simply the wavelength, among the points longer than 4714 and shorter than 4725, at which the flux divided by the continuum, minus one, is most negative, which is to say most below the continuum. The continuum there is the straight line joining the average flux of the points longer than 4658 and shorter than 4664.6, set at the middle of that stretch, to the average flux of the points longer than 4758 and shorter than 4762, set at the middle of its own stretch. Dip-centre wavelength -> 4724.55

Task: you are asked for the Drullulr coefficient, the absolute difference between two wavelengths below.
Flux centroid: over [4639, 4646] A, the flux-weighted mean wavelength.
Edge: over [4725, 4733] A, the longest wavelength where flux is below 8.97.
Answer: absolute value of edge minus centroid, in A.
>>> 89.6 A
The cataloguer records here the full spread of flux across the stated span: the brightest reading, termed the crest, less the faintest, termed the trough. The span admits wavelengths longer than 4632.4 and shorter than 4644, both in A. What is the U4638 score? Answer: 1.5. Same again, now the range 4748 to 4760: 1.4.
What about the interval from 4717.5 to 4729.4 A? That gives 2.2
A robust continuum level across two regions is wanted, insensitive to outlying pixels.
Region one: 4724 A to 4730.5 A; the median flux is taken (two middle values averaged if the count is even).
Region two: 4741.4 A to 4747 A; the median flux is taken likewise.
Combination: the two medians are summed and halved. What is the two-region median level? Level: 9.47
